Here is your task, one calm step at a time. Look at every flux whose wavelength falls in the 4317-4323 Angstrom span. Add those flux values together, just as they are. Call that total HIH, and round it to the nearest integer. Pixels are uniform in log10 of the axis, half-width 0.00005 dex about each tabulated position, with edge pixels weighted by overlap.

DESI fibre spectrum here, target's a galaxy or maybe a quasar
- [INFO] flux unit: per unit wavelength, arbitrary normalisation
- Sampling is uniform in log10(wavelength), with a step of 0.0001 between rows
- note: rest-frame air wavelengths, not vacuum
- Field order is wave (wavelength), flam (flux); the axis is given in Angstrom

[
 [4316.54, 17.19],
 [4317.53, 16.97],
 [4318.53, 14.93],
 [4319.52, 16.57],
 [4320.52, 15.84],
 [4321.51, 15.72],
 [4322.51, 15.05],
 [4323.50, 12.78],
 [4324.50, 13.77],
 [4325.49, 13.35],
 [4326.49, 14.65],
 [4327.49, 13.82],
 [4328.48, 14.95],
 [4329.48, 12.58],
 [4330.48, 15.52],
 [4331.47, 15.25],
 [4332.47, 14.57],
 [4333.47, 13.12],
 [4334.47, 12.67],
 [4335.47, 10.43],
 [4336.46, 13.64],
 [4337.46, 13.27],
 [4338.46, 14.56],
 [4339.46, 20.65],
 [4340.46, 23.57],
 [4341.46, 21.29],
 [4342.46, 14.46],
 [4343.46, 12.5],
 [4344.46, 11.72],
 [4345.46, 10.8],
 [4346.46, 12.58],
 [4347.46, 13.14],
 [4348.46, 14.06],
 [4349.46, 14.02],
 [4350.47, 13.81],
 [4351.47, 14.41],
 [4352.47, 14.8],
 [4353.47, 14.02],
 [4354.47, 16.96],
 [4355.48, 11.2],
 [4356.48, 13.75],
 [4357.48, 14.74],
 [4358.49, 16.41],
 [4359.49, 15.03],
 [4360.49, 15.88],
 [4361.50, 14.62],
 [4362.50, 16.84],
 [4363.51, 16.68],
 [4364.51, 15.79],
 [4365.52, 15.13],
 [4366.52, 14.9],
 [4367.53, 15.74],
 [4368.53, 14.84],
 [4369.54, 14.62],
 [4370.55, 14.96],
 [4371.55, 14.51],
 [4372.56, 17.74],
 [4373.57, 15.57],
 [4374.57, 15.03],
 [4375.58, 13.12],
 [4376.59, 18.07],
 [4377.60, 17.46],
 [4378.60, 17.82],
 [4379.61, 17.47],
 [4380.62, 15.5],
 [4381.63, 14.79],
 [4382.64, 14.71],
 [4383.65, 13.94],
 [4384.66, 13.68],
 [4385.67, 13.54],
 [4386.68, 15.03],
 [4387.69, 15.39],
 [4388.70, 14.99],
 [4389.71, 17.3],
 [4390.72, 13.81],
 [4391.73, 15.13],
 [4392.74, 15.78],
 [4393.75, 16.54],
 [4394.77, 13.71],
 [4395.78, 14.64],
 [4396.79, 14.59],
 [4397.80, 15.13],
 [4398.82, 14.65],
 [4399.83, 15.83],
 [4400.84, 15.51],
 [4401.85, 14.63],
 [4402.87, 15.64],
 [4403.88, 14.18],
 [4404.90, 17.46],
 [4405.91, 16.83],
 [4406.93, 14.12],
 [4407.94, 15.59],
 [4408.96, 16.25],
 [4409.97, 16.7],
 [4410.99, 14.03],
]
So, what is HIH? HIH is 95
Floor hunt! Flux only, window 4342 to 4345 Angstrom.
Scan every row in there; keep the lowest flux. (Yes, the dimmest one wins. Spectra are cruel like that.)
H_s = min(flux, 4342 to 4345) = 11.72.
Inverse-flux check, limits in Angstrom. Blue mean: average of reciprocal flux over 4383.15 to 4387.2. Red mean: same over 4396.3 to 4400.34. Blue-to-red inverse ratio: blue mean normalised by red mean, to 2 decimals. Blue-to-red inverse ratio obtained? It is 1.07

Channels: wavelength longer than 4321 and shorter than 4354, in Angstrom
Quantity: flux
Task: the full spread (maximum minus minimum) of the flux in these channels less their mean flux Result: -1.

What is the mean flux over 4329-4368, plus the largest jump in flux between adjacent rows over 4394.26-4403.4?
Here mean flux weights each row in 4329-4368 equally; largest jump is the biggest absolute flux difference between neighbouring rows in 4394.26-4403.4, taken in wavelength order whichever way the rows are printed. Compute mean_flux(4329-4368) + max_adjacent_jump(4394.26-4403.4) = 15.9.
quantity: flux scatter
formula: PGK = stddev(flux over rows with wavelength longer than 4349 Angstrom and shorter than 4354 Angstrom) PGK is 0.4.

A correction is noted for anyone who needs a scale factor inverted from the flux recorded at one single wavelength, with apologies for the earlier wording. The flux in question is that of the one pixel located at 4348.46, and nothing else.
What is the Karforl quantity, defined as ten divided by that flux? 0.71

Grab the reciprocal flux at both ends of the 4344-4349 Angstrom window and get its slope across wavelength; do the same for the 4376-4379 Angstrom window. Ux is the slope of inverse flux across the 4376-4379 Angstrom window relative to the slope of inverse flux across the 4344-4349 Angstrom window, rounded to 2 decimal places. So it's -0.11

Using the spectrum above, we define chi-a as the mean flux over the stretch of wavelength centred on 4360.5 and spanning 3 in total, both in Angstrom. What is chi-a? 15.2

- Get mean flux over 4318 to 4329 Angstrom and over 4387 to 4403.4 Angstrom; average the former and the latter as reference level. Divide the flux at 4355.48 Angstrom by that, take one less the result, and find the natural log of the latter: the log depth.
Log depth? -1.4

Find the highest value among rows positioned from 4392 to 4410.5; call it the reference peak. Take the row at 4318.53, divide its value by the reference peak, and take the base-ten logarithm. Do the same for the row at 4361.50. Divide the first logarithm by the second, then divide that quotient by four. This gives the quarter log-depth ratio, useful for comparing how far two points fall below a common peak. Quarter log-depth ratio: 0.22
